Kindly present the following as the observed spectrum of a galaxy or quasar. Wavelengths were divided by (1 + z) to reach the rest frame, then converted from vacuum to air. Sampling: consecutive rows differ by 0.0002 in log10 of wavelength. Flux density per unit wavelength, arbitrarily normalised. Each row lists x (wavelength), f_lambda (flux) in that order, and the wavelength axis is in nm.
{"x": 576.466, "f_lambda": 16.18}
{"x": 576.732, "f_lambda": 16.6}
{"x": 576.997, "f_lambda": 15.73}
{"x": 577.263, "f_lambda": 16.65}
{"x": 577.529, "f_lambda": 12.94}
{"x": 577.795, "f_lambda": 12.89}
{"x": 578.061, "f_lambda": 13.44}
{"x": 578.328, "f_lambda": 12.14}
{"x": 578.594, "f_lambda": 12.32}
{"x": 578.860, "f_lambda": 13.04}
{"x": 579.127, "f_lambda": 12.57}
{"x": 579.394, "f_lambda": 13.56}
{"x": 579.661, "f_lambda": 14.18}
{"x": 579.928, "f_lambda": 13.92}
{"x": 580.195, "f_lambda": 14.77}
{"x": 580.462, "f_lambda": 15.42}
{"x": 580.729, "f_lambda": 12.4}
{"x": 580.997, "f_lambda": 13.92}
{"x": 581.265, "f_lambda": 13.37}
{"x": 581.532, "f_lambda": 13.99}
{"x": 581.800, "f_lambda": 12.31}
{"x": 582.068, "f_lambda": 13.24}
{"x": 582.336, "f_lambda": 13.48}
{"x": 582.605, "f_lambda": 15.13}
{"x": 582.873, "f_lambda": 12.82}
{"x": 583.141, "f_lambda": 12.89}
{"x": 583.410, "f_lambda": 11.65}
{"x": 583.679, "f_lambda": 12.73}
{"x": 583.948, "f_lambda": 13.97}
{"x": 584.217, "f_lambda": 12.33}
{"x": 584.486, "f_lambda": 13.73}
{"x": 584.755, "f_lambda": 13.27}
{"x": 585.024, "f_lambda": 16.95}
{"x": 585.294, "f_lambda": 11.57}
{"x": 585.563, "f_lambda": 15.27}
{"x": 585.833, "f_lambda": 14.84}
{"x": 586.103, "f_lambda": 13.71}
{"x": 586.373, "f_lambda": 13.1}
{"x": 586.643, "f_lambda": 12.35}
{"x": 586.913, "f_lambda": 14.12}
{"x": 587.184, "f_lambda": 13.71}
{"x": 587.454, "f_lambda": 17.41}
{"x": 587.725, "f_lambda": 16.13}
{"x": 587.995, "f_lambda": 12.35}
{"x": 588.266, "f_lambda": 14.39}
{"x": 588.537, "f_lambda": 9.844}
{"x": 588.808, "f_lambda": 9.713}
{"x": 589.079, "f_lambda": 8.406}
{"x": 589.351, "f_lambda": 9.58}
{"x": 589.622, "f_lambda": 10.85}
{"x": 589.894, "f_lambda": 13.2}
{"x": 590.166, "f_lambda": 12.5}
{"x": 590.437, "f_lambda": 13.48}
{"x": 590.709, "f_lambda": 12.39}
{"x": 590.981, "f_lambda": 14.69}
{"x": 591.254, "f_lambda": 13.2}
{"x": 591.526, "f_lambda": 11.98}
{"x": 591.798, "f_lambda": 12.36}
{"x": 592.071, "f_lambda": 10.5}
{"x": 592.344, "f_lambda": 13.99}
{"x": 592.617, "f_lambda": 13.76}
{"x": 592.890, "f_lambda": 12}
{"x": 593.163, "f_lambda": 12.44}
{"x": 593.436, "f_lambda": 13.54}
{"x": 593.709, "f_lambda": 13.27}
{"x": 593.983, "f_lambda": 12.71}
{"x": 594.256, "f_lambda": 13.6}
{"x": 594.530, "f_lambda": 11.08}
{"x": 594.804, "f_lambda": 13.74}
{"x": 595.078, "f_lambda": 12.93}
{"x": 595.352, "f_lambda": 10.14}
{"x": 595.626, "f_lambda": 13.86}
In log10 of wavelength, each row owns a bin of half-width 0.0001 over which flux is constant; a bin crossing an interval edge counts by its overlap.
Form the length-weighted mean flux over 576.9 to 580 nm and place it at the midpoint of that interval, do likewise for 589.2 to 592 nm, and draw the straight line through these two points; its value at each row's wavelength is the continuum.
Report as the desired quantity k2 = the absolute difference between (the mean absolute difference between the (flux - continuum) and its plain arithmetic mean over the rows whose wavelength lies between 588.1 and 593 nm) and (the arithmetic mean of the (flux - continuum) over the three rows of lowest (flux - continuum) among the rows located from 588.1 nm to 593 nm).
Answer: 4.8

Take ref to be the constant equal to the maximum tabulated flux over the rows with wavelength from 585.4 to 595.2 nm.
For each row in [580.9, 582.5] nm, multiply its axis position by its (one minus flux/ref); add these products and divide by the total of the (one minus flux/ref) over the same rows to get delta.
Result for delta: 581.69 nm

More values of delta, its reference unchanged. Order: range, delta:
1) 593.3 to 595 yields 594.14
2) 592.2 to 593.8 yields 593.05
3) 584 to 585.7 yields 584.81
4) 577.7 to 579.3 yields 578.47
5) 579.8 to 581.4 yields 580.65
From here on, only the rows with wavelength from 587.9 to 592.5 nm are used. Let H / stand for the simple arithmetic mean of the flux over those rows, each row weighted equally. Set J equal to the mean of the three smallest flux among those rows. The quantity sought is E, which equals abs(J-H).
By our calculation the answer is 2.7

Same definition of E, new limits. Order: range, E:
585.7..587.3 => 0.6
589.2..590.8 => 1.1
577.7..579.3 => 0.4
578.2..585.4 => 1.6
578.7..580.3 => 0.6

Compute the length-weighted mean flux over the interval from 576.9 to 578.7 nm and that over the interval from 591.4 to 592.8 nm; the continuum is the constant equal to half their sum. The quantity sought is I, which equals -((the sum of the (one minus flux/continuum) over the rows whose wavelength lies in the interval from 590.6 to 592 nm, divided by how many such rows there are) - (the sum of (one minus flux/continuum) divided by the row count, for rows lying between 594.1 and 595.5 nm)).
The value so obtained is 0.048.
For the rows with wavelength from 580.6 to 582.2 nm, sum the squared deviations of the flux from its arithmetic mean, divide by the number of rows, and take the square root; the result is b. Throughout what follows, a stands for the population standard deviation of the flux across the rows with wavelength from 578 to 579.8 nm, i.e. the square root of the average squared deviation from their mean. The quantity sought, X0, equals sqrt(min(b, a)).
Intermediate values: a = 0.7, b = 0.7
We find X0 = 0.8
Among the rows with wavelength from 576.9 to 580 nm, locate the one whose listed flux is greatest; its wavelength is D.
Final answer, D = 577.263 nm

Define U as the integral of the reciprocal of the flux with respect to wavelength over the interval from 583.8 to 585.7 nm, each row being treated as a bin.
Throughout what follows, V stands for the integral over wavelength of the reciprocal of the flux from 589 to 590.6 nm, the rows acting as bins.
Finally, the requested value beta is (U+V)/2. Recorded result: 0.14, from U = 0.14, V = 0.144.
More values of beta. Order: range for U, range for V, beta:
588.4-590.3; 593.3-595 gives 0.16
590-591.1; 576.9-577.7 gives 0.07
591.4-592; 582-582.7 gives 0.05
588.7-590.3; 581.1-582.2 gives 0.12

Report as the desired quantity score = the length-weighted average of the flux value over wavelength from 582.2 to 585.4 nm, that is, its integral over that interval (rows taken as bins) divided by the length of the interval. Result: 13.4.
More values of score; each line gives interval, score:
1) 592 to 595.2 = 12.8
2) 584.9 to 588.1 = 14.3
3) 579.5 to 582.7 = 13.8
